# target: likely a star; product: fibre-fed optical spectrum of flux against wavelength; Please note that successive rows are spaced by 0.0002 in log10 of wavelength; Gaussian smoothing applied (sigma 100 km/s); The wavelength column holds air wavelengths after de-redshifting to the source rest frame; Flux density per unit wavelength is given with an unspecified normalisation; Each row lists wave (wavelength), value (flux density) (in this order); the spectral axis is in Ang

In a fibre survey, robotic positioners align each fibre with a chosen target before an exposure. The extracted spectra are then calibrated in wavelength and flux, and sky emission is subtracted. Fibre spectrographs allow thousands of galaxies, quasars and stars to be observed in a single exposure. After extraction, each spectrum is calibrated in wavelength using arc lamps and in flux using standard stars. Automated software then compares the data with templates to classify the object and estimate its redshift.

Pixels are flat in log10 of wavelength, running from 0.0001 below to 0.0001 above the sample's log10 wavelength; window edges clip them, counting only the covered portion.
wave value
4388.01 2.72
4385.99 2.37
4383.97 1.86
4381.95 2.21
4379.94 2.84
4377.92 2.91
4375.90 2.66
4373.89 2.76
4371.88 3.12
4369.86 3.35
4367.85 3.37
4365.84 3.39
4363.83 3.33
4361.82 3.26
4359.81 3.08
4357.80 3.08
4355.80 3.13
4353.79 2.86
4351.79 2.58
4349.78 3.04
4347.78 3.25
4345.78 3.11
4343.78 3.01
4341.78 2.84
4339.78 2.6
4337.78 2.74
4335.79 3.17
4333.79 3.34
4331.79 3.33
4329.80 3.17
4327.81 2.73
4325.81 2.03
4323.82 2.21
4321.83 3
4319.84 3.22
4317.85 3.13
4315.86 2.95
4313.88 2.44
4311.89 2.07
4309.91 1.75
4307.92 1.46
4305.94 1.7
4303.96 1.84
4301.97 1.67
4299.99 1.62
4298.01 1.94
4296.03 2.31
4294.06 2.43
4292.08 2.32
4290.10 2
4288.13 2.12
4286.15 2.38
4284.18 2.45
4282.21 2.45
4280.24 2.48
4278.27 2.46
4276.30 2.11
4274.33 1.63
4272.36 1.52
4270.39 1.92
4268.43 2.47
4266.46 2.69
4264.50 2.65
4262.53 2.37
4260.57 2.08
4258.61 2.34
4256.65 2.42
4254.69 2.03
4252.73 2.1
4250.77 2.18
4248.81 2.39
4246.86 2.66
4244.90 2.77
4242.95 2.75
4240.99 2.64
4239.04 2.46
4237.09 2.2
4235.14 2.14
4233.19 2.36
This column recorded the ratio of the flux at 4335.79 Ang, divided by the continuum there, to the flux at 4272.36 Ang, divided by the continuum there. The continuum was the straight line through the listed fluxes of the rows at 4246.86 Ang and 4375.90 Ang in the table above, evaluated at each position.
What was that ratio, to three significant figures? 2.09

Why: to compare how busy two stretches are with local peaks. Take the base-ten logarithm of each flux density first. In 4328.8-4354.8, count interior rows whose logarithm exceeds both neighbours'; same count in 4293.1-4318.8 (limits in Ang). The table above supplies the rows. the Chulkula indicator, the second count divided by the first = 0.50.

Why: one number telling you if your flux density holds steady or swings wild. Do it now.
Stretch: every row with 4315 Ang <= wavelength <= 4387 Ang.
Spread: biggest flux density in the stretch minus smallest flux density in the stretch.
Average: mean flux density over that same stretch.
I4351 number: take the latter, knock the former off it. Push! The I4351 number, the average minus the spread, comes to 1.39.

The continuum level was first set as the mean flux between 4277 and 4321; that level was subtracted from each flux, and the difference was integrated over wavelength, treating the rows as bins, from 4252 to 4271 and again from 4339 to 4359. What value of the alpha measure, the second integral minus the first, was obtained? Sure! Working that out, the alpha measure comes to 13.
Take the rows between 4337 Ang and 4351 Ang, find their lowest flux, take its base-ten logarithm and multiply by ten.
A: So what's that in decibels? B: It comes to 4.1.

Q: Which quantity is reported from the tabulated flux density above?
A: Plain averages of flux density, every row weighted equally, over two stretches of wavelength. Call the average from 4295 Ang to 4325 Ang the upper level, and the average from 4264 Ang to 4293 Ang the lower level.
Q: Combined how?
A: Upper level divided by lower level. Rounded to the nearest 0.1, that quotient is 1.0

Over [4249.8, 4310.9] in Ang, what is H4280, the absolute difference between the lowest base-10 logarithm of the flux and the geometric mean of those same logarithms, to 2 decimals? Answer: 0.15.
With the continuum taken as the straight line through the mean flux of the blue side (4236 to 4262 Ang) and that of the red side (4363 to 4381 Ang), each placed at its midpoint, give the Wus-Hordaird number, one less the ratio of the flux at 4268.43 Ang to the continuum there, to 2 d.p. 0.01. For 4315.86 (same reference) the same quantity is -0.07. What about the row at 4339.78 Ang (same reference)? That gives 0.10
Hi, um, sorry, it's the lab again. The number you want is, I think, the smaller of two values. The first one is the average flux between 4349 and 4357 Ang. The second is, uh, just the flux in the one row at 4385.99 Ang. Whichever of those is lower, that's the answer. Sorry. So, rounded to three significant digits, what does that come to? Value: 2.37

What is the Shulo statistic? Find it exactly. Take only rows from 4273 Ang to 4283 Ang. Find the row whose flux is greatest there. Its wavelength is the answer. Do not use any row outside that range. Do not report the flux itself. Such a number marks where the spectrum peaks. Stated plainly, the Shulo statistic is 4280.24 Ang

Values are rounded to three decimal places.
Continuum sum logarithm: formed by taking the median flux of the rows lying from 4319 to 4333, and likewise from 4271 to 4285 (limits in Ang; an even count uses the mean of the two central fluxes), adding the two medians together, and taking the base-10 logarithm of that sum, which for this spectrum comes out 0.736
